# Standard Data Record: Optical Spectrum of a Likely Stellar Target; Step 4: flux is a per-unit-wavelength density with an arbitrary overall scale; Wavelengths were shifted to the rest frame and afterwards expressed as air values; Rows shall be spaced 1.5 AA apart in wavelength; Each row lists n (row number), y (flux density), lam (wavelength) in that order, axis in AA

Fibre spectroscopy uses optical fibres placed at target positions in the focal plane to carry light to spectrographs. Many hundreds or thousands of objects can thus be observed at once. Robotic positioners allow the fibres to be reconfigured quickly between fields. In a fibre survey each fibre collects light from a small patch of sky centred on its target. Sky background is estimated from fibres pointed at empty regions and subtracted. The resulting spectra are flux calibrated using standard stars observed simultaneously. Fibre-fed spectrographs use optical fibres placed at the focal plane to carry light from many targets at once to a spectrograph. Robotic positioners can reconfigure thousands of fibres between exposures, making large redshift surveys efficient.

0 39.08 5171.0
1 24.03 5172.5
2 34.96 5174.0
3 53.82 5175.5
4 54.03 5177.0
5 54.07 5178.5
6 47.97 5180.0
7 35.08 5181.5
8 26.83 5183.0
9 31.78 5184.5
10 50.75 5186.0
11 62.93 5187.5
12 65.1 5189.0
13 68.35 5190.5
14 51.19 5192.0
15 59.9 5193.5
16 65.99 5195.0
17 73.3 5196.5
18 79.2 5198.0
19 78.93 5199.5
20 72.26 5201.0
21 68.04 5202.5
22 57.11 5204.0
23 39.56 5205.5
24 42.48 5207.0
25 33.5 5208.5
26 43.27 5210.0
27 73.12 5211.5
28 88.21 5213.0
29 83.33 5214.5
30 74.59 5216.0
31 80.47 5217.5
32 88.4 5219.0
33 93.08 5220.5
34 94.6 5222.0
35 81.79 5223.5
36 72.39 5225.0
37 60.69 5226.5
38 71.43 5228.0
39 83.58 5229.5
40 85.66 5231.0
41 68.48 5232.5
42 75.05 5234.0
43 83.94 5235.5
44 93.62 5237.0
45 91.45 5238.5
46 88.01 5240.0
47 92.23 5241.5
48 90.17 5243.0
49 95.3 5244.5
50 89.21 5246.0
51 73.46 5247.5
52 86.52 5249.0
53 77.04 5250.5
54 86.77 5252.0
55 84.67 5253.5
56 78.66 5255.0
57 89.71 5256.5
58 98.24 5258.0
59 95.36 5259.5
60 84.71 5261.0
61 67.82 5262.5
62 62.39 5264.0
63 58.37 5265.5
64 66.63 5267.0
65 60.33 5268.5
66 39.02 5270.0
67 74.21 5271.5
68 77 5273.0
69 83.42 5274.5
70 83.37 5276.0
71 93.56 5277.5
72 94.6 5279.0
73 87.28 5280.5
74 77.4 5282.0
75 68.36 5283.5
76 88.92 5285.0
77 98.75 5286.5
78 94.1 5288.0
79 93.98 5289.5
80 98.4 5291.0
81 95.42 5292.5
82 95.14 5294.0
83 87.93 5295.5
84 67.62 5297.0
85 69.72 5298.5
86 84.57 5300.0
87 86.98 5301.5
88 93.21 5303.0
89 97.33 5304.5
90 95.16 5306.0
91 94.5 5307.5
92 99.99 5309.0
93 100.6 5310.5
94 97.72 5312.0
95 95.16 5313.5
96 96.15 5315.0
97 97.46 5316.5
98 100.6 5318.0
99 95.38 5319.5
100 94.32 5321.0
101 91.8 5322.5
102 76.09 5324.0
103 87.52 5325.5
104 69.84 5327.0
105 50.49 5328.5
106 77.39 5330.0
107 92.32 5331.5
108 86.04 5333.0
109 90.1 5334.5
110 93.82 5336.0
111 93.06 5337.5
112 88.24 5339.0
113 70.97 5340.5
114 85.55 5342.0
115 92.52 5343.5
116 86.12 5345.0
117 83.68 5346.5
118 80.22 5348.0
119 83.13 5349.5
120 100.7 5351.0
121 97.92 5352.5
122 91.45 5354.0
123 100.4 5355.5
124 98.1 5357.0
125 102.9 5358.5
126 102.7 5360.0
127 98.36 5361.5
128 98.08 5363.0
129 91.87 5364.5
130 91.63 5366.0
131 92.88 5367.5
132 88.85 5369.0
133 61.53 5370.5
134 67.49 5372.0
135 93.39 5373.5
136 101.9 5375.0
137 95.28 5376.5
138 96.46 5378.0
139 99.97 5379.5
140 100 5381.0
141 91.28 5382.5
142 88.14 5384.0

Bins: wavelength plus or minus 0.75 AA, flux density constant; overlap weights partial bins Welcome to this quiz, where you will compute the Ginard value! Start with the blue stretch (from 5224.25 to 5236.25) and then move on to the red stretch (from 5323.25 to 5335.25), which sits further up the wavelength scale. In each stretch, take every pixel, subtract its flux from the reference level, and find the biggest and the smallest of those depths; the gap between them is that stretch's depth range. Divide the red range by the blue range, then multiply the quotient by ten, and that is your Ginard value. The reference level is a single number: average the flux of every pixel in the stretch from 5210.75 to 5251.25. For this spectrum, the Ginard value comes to 16.8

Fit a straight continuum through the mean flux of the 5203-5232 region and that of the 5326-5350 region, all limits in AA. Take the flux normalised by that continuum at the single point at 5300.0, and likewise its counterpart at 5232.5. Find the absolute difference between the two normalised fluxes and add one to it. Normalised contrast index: 1.12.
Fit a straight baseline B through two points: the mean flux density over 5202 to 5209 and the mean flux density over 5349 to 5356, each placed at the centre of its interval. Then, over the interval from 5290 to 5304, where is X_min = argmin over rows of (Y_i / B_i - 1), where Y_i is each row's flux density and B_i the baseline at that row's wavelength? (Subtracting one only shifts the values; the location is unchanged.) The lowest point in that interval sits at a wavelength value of 5297.0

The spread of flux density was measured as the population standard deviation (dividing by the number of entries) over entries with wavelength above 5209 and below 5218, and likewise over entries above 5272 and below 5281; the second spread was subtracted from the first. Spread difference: 8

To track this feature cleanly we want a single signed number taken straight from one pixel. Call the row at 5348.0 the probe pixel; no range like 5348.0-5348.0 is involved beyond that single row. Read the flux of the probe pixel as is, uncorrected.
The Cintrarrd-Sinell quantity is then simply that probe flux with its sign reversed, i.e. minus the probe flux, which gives -80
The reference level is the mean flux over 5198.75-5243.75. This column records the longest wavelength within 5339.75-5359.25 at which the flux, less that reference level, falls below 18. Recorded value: 5354.0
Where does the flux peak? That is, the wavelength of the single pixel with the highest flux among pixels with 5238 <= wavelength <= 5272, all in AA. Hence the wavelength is 5258.0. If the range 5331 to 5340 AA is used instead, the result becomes 5336.0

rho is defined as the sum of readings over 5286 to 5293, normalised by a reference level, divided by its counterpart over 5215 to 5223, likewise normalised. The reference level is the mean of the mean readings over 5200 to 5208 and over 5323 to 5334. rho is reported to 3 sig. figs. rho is 1.11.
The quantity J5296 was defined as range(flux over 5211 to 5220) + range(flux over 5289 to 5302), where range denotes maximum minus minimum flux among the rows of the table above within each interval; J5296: 46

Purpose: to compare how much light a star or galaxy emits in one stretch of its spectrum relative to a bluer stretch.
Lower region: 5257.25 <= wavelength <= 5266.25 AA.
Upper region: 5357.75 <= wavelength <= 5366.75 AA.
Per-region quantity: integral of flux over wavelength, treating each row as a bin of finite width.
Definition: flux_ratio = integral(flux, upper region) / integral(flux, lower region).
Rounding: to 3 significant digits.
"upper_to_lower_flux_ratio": 1.25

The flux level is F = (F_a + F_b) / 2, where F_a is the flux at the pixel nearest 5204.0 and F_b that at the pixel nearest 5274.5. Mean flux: 70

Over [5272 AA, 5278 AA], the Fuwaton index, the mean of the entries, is 84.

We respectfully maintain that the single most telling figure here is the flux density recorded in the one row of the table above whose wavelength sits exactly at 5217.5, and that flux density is 80.47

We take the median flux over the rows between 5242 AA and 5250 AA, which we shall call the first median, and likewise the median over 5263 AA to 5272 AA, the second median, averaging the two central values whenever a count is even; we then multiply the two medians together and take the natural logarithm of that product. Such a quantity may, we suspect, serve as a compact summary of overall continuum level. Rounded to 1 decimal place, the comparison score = 8.6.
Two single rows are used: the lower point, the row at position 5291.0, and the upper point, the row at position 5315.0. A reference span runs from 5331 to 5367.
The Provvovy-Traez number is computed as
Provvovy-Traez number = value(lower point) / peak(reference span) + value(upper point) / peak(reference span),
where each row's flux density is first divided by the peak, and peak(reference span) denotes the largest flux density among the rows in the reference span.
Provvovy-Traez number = 1.89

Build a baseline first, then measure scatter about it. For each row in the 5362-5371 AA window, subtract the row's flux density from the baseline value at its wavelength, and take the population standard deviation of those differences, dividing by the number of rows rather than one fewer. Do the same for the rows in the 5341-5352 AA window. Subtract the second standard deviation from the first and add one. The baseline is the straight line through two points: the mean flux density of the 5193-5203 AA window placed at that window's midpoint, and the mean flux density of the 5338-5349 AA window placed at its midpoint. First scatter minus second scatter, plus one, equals 6.7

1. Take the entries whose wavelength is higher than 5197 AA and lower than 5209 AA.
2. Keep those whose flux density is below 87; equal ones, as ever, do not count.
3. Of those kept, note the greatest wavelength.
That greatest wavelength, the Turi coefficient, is 5208.5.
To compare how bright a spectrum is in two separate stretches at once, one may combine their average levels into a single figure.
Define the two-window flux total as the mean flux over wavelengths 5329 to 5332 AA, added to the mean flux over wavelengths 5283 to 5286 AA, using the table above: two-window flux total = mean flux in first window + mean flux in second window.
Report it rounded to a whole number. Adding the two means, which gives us 163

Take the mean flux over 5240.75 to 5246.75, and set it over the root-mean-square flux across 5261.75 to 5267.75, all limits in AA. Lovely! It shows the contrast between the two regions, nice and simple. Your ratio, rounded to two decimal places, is 1.44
